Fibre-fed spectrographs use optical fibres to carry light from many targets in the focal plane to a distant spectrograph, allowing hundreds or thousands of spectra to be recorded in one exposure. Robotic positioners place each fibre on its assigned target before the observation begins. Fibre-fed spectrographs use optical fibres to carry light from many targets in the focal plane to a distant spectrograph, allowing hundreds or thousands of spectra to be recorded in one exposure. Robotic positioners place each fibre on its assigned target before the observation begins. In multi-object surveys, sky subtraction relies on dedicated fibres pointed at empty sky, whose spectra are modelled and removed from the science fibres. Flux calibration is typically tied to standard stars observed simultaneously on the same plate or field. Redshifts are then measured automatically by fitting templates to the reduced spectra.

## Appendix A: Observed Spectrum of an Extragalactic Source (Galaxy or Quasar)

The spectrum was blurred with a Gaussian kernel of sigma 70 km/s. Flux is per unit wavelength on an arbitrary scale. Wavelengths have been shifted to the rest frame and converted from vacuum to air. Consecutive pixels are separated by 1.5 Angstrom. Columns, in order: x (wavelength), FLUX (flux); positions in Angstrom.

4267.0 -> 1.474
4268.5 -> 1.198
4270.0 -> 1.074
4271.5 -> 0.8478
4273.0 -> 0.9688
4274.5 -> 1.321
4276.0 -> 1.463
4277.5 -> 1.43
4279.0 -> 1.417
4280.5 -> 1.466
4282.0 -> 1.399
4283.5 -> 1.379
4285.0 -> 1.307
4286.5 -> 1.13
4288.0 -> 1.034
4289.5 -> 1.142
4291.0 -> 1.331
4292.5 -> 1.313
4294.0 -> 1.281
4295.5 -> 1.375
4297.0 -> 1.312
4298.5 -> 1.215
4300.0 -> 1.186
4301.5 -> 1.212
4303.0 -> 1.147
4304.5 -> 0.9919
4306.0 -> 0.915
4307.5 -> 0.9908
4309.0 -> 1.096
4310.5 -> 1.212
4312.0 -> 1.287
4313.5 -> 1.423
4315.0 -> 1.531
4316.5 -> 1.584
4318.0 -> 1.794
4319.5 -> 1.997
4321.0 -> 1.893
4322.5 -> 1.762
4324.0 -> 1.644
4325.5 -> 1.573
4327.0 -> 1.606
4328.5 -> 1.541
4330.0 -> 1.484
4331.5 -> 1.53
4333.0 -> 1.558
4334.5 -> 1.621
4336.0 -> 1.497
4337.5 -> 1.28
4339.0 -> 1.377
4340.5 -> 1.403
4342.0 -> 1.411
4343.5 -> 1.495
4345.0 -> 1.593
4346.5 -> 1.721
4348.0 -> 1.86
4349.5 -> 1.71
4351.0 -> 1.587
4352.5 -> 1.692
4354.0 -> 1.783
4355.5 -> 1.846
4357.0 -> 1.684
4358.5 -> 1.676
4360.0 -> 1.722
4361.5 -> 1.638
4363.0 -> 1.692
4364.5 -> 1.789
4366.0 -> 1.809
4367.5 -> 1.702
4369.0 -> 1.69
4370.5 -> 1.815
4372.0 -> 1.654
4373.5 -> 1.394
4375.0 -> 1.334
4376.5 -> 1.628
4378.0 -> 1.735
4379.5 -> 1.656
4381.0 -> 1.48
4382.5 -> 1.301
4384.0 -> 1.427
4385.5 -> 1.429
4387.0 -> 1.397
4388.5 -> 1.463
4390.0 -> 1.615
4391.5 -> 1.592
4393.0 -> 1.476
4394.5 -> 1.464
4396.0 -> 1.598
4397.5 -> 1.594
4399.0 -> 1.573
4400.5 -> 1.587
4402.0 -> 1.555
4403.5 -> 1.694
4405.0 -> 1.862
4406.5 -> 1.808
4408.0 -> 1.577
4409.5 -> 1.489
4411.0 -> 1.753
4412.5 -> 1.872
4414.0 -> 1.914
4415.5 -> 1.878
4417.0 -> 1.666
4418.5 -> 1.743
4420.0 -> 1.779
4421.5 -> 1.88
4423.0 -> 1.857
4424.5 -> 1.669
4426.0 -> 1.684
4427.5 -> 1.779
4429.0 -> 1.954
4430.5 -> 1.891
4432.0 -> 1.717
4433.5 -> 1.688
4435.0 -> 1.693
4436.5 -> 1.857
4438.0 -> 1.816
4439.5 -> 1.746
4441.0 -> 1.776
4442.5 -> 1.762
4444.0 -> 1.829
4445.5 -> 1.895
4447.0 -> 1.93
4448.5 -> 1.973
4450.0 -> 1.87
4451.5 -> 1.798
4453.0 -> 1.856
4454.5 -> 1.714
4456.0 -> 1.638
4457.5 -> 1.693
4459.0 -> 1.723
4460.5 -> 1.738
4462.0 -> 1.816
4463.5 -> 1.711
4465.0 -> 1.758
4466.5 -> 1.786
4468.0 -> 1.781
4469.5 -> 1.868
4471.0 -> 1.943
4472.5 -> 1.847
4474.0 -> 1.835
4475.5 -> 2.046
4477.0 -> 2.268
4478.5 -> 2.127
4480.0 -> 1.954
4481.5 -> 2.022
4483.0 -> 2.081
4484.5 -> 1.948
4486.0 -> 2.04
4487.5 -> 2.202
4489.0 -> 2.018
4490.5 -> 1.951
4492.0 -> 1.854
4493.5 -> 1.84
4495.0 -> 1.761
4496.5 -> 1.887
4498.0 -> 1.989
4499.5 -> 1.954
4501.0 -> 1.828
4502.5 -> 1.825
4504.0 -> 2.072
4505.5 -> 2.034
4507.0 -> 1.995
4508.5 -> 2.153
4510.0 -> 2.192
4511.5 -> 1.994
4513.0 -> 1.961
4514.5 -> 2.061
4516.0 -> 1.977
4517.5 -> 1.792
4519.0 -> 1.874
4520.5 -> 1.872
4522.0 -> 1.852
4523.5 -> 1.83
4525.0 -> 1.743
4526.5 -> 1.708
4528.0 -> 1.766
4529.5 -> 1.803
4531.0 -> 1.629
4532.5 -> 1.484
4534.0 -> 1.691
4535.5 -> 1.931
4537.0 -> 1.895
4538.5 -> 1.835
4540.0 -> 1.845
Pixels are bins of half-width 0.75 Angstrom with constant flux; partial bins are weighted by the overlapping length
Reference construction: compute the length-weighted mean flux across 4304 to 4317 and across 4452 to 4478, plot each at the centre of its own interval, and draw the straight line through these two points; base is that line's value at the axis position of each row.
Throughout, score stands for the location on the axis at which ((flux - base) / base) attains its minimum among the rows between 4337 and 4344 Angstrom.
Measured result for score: 4337.5 Angstrom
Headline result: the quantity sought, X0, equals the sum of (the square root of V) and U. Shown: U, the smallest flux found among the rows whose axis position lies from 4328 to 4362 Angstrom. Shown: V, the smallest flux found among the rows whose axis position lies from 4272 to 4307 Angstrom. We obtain 2.2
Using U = 1.28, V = 0.915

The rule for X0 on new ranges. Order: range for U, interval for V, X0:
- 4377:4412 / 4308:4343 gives 2.3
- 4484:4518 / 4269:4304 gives 2.7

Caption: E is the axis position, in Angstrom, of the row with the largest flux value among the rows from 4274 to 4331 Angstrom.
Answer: 4319.5 Angstrom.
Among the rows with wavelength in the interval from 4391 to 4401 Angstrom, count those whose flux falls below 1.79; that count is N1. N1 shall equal 7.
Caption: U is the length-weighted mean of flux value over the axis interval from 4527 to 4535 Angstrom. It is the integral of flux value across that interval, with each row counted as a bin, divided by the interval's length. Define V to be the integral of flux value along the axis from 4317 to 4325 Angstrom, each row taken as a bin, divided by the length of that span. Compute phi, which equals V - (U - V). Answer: 1.9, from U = 1.7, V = 1.80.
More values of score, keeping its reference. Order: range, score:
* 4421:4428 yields 4424.5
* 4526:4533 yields 4532.5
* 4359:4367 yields 4361.5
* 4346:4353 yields 4351.0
